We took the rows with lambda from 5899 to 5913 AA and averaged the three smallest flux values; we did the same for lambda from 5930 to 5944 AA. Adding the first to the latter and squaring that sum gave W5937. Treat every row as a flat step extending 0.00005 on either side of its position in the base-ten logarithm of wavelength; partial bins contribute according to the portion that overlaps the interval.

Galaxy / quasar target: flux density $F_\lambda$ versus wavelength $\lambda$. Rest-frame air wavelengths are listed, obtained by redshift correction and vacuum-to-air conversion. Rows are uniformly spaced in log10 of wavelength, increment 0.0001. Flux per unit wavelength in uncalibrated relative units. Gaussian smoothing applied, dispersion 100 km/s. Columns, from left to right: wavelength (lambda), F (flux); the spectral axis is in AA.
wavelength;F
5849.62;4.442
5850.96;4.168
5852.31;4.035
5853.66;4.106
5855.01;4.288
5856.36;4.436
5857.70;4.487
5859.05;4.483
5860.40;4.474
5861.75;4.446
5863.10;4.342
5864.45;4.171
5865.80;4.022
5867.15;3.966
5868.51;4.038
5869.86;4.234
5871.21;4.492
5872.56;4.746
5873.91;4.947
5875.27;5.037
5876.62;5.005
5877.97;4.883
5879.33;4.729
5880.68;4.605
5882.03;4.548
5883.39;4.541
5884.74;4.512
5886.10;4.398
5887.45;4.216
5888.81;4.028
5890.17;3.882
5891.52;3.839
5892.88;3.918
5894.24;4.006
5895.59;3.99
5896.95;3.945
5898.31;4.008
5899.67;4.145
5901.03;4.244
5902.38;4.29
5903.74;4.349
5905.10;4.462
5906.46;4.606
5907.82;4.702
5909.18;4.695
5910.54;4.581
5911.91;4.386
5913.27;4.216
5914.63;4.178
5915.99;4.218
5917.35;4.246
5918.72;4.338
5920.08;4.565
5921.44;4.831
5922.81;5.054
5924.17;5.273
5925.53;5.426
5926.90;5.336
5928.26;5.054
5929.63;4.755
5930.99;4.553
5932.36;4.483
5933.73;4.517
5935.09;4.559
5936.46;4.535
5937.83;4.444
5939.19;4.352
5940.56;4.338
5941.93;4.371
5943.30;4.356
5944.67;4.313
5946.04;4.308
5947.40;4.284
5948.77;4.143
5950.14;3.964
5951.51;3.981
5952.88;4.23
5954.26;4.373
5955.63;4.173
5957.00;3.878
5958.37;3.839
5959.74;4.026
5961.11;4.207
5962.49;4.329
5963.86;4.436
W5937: 74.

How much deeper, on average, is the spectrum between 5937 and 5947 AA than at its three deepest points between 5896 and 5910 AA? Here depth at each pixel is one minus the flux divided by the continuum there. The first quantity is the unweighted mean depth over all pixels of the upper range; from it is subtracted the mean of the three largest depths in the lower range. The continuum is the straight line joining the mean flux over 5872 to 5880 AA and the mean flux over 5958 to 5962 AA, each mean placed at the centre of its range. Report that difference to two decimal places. -0.17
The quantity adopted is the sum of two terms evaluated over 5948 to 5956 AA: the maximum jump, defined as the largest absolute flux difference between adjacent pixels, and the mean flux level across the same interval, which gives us 4.39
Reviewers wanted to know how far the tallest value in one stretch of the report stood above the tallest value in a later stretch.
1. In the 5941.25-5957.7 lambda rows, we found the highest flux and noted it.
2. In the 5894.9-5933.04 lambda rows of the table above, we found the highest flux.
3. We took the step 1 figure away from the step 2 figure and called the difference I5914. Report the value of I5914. 1.1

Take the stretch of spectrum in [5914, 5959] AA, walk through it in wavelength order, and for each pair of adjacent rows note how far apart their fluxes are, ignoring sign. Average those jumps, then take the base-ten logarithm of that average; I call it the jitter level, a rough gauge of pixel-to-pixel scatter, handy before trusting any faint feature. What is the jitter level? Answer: -0.917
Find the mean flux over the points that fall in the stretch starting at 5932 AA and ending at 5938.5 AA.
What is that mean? 4.51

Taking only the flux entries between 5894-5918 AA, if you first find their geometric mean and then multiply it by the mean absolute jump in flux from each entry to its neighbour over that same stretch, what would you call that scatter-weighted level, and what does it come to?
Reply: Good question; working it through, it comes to 0.4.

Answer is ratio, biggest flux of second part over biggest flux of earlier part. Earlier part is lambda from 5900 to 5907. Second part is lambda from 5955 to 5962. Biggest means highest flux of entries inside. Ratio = 0.91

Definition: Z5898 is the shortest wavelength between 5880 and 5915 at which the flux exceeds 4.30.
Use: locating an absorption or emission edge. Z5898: 5880.68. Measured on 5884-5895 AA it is 5884.74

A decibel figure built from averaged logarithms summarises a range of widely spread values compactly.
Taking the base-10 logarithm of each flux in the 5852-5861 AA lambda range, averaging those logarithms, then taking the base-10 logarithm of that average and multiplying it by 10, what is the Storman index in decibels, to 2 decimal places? -1.96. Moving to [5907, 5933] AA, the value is -1.75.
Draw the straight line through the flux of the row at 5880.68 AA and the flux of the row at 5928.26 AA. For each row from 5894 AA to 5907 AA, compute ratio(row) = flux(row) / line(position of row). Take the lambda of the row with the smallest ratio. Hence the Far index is 5896.95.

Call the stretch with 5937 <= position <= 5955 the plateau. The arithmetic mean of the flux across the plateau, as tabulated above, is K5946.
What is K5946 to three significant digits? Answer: 4.27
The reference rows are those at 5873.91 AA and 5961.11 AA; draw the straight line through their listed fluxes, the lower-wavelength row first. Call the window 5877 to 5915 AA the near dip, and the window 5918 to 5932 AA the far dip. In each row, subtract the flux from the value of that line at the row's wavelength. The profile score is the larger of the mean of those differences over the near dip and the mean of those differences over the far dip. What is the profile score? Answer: 0.44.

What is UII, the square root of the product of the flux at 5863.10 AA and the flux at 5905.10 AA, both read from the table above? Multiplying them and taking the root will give 4.40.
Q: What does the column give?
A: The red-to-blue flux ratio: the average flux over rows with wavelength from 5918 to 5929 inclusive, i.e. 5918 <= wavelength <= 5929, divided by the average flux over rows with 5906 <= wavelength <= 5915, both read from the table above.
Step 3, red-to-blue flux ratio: 1.11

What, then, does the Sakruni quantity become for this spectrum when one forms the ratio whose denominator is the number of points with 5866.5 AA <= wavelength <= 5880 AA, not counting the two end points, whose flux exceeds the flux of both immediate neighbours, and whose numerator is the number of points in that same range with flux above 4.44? 7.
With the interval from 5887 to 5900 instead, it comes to 0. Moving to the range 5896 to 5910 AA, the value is 4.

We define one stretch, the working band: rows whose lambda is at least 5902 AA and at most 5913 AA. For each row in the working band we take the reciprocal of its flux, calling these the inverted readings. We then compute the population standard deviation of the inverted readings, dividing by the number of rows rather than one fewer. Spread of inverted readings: 0.0074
